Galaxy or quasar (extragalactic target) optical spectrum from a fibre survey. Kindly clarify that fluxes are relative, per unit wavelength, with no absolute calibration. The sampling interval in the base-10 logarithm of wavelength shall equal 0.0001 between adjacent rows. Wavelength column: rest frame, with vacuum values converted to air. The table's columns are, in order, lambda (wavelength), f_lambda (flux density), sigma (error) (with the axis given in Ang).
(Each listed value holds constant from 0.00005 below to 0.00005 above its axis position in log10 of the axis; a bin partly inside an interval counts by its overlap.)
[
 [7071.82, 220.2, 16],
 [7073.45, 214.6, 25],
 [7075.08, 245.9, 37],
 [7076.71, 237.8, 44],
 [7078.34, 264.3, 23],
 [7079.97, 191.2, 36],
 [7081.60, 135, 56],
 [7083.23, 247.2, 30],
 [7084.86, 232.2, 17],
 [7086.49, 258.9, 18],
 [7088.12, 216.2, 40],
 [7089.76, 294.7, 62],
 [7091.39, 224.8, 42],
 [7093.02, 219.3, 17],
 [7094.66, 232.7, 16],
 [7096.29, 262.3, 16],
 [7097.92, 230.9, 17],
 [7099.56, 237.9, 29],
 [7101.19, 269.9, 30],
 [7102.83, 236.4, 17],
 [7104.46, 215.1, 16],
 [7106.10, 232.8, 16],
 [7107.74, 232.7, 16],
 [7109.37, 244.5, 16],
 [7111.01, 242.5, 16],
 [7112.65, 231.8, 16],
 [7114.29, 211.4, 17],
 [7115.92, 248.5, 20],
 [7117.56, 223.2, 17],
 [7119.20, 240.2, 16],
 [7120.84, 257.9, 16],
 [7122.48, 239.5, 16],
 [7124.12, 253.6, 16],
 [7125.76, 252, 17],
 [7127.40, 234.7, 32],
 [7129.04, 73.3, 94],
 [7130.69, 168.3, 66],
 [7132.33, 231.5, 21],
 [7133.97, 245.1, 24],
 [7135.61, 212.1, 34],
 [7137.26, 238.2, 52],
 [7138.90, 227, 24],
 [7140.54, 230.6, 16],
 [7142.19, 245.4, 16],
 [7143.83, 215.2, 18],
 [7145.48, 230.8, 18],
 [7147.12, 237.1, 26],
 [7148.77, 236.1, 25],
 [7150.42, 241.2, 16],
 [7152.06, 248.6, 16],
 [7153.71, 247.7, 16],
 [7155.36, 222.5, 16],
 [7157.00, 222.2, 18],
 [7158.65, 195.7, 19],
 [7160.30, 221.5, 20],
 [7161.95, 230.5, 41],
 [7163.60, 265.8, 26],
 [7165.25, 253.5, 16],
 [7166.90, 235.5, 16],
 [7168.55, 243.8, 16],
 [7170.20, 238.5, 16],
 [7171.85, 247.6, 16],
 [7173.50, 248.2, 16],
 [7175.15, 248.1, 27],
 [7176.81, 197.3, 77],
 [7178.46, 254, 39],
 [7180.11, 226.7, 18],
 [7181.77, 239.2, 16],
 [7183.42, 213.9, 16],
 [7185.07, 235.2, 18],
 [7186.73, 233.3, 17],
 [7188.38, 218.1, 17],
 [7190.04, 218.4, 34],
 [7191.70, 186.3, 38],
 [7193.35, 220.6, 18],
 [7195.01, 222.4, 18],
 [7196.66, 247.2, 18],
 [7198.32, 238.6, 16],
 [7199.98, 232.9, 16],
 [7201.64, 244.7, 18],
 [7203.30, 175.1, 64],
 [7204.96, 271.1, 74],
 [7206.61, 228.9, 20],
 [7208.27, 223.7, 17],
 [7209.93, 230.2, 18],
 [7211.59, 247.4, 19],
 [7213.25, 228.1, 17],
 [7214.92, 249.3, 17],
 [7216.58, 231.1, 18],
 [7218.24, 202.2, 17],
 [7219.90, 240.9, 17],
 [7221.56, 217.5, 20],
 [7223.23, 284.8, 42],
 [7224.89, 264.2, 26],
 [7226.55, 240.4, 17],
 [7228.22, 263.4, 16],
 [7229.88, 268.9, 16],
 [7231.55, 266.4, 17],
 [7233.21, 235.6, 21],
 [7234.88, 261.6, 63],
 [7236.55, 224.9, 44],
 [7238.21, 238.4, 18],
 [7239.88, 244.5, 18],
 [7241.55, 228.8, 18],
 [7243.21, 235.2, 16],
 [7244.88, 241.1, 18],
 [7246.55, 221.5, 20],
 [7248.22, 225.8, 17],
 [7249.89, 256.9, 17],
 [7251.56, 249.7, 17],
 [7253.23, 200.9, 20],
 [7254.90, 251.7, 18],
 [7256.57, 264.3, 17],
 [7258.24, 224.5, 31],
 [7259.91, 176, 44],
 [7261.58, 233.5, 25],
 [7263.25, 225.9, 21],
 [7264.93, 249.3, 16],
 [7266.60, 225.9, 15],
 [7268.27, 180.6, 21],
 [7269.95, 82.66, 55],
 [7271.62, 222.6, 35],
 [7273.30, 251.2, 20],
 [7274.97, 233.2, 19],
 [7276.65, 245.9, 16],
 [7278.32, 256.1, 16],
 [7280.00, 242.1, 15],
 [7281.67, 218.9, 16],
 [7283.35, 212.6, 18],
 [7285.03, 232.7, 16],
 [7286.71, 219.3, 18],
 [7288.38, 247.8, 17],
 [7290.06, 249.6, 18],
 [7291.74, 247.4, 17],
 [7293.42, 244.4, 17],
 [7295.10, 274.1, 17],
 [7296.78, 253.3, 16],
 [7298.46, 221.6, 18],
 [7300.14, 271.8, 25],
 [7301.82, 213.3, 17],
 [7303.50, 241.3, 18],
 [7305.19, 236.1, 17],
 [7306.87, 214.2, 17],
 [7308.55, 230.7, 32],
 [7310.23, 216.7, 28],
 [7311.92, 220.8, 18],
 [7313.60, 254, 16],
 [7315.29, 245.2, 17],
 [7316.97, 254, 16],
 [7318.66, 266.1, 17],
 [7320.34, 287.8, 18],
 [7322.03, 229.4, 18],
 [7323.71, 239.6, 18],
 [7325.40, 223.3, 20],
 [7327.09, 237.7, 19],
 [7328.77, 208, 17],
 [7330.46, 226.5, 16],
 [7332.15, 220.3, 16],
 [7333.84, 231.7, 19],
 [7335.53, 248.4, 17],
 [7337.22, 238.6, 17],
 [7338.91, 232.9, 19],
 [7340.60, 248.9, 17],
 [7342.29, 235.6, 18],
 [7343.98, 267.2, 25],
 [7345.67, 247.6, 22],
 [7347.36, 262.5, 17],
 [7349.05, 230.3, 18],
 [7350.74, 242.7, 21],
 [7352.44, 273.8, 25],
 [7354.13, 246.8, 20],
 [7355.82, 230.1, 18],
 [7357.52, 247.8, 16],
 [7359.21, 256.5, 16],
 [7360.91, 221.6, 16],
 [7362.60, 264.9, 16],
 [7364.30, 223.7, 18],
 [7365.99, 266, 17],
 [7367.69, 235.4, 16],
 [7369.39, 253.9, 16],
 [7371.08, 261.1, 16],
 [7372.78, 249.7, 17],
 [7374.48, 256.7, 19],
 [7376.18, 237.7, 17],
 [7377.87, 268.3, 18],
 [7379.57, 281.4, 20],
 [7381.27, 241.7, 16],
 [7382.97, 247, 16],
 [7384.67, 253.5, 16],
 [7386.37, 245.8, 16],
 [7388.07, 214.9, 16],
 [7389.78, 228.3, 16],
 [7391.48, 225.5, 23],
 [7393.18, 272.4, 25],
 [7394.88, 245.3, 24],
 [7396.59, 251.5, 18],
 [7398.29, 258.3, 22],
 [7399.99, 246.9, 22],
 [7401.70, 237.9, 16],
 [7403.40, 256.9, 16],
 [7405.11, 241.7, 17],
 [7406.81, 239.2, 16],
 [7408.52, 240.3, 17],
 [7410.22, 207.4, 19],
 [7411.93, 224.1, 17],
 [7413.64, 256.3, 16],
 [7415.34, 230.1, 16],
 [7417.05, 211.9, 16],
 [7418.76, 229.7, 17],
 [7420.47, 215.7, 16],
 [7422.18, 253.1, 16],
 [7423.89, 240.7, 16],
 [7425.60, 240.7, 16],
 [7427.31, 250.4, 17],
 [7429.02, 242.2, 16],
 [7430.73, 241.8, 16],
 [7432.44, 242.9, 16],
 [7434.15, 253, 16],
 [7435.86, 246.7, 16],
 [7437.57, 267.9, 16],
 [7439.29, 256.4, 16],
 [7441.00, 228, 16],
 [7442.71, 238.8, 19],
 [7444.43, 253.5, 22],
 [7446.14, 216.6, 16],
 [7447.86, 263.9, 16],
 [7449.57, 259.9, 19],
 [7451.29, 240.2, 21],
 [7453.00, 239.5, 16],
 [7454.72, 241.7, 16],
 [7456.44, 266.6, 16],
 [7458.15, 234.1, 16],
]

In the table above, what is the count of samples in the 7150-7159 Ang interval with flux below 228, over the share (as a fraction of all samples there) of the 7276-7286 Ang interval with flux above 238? 6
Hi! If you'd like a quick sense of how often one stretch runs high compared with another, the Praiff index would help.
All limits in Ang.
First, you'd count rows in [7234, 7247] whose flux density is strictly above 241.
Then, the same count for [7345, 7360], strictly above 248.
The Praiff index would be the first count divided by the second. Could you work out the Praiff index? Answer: 1.00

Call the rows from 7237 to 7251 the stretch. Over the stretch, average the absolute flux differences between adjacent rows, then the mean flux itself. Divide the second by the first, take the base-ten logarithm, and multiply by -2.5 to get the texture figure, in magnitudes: -3.2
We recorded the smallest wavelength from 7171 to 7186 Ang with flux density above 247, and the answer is 7171.85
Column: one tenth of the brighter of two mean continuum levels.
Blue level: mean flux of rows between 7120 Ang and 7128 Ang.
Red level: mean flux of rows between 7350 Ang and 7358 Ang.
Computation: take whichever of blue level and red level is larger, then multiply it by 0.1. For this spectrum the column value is 24.8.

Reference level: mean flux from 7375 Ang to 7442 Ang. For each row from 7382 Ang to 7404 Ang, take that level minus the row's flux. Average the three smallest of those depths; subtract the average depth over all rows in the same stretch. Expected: -18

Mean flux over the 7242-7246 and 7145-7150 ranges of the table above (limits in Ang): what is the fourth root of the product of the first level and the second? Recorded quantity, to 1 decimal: 15.4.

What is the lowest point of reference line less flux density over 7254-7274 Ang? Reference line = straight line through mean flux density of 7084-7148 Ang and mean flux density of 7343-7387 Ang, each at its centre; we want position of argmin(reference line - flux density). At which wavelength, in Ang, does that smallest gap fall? 7256.57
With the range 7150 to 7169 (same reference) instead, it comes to 7163.60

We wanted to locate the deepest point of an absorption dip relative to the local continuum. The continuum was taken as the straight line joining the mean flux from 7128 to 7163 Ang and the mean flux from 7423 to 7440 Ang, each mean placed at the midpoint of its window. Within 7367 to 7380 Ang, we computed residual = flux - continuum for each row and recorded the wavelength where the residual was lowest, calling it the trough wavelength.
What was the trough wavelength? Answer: 7367.69 Ang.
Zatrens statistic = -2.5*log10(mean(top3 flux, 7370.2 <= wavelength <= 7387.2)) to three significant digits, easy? -6.08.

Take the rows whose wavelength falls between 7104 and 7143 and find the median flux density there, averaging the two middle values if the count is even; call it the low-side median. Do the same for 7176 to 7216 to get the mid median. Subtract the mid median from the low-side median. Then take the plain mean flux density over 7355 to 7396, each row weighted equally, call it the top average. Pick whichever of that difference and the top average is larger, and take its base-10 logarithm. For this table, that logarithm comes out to 2.393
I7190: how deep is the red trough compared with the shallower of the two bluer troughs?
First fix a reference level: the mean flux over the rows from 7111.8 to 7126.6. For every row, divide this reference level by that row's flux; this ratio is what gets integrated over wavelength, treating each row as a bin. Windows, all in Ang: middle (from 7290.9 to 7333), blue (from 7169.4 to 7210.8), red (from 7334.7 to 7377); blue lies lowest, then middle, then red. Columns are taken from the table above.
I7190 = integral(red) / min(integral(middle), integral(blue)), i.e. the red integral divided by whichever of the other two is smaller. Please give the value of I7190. 0.97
